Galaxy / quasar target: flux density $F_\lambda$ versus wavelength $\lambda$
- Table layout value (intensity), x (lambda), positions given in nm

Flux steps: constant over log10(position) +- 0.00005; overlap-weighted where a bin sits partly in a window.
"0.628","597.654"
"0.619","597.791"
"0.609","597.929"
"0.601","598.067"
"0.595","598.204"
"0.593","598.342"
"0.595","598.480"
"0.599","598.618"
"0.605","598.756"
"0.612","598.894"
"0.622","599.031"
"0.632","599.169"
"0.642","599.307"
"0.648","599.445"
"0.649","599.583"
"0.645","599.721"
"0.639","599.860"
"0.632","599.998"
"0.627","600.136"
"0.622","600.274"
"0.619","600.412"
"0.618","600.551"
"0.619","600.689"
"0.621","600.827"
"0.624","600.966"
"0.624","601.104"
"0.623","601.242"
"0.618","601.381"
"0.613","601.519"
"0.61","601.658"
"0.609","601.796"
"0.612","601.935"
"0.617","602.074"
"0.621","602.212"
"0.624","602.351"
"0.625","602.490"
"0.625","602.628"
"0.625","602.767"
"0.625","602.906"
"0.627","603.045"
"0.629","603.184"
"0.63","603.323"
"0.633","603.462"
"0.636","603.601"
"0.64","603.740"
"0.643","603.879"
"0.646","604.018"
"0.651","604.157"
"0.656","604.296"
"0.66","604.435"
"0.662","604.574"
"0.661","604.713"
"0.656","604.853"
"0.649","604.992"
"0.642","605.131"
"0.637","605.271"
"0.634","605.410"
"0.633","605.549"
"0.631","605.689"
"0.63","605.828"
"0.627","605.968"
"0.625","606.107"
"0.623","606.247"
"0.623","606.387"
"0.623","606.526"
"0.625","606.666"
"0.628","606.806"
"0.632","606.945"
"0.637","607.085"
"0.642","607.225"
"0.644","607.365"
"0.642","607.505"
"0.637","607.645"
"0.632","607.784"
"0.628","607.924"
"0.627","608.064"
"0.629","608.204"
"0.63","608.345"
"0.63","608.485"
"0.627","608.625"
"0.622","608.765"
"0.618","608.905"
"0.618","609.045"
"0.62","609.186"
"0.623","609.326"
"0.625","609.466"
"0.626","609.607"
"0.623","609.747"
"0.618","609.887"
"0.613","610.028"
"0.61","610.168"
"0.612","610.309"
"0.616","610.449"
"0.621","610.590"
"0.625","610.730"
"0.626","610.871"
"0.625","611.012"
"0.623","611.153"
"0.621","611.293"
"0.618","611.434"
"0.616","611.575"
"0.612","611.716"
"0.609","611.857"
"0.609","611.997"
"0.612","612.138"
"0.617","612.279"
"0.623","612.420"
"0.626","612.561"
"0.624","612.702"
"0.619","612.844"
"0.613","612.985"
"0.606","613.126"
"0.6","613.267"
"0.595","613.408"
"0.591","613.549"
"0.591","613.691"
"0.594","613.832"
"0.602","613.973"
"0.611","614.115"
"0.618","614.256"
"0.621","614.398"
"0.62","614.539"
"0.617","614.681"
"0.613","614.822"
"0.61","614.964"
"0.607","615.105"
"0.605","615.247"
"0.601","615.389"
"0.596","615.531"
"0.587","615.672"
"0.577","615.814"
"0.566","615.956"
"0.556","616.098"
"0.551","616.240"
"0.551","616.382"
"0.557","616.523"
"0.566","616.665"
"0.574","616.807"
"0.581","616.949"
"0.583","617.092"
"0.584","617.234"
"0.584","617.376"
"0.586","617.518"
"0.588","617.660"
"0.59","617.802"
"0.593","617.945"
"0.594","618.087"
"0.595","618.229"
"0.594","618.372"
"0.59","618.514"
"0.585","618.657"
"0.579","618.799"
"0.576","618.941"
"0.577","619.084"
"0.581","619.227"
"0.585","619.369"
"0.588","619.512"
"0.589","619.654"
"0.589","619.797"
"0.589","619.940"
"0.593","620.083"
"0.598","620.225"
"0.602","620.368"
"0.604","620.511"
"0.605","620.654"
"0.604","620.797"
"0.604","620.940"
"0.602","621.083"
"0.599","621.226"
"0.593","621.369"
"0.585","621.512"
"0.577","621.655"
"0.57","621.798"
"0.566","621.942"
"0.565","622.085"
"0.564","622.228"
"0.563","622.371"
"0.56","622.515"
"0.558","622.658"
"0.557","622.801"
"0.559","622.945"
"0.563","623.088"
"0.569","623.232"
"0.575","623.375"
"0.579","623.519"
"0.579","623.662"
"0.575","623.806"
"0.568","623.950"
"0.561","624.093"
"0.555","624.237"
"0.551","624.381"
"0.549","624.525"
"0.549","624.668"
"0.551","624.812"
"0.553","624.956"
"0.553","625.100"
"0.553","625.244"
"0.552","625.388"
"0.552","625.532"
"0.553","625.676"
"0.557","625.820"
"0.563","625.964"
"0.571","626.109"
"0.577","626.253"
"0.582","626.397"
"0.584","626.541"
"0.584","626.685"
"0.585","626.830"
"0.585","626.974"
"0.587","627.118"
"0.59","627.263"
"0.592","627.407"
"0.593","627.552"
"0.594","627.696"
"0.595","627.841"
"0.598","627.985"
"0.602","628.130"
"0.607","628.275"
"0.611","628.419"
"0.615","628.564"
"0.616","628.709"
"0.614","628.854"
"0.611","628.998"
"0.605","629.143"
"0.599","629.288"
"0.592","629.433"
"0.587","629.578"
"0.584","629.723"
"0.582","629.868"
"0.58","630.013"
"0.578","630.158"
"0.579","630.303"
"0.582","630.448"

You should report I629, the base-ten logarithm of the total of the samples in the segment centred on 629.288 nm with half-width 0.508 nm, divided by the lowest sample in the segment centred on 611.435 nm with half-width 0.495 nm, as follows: 0.838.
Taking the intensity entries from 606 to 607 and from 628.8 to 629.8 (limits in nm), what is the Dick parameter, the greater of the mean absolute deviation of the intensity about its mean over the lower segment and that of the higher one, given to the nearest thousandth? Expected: 0.010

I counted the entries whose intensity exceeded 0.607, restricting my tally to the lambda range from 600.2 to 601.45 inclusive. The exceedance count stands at 9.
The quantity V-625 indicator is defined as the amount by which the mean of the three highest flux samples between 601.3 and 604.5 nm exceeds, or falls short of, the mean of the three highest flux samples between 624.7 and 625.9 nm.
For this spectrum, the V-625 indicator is 0.10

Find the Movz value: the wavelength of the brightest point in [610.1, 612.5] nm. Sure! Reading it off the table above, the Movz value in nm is 610.871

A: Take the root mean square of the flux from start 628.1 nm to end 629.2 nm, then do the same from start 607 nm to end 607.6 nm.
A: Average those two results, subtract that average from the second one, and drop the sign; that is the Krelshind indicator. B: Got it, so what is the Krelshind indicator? 0.016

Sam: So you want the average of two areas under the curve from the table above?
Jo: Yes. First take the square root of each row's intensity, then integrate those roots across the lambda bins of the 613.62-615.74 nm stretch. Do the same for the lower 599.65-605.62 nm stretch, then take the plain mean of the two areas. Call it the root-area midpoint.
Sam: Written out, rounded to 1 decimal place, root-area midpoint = 3.2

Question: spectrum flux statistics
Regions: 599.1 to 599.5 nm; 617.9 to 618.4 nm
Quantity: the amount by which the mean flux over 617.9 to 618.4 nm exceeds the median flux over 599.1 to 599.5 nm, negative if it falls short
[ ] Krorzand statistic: -0.048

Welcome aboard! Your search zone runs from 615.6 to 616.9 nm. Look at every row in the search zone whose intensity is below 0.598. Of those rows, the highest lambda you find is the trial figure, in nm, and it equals 616.807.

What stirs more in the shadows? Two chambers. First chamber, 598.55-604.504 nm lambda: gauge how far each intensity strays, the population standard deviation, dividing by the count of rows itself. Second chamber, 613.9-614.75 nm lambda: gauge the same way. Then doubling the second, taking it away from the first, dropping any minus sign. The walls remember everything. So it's 0.001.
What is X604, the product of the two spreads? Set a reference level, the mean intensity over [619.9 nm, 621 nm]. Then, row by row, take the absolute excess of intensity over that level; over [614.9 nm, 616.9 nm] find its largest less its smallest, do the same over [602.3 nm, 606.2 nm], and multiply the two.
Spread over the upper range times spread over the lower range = 0.0018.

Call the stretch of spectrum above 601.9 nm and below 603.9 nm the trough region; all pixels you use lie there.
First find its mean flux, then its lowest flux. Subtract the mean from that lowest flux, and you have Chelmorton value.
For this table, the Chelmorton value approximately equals -0.015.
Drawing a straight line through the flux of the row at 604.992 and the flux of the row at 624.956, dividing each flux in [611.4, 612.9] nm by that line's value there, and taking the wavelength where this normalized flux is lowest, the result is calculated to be 611.857 nm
